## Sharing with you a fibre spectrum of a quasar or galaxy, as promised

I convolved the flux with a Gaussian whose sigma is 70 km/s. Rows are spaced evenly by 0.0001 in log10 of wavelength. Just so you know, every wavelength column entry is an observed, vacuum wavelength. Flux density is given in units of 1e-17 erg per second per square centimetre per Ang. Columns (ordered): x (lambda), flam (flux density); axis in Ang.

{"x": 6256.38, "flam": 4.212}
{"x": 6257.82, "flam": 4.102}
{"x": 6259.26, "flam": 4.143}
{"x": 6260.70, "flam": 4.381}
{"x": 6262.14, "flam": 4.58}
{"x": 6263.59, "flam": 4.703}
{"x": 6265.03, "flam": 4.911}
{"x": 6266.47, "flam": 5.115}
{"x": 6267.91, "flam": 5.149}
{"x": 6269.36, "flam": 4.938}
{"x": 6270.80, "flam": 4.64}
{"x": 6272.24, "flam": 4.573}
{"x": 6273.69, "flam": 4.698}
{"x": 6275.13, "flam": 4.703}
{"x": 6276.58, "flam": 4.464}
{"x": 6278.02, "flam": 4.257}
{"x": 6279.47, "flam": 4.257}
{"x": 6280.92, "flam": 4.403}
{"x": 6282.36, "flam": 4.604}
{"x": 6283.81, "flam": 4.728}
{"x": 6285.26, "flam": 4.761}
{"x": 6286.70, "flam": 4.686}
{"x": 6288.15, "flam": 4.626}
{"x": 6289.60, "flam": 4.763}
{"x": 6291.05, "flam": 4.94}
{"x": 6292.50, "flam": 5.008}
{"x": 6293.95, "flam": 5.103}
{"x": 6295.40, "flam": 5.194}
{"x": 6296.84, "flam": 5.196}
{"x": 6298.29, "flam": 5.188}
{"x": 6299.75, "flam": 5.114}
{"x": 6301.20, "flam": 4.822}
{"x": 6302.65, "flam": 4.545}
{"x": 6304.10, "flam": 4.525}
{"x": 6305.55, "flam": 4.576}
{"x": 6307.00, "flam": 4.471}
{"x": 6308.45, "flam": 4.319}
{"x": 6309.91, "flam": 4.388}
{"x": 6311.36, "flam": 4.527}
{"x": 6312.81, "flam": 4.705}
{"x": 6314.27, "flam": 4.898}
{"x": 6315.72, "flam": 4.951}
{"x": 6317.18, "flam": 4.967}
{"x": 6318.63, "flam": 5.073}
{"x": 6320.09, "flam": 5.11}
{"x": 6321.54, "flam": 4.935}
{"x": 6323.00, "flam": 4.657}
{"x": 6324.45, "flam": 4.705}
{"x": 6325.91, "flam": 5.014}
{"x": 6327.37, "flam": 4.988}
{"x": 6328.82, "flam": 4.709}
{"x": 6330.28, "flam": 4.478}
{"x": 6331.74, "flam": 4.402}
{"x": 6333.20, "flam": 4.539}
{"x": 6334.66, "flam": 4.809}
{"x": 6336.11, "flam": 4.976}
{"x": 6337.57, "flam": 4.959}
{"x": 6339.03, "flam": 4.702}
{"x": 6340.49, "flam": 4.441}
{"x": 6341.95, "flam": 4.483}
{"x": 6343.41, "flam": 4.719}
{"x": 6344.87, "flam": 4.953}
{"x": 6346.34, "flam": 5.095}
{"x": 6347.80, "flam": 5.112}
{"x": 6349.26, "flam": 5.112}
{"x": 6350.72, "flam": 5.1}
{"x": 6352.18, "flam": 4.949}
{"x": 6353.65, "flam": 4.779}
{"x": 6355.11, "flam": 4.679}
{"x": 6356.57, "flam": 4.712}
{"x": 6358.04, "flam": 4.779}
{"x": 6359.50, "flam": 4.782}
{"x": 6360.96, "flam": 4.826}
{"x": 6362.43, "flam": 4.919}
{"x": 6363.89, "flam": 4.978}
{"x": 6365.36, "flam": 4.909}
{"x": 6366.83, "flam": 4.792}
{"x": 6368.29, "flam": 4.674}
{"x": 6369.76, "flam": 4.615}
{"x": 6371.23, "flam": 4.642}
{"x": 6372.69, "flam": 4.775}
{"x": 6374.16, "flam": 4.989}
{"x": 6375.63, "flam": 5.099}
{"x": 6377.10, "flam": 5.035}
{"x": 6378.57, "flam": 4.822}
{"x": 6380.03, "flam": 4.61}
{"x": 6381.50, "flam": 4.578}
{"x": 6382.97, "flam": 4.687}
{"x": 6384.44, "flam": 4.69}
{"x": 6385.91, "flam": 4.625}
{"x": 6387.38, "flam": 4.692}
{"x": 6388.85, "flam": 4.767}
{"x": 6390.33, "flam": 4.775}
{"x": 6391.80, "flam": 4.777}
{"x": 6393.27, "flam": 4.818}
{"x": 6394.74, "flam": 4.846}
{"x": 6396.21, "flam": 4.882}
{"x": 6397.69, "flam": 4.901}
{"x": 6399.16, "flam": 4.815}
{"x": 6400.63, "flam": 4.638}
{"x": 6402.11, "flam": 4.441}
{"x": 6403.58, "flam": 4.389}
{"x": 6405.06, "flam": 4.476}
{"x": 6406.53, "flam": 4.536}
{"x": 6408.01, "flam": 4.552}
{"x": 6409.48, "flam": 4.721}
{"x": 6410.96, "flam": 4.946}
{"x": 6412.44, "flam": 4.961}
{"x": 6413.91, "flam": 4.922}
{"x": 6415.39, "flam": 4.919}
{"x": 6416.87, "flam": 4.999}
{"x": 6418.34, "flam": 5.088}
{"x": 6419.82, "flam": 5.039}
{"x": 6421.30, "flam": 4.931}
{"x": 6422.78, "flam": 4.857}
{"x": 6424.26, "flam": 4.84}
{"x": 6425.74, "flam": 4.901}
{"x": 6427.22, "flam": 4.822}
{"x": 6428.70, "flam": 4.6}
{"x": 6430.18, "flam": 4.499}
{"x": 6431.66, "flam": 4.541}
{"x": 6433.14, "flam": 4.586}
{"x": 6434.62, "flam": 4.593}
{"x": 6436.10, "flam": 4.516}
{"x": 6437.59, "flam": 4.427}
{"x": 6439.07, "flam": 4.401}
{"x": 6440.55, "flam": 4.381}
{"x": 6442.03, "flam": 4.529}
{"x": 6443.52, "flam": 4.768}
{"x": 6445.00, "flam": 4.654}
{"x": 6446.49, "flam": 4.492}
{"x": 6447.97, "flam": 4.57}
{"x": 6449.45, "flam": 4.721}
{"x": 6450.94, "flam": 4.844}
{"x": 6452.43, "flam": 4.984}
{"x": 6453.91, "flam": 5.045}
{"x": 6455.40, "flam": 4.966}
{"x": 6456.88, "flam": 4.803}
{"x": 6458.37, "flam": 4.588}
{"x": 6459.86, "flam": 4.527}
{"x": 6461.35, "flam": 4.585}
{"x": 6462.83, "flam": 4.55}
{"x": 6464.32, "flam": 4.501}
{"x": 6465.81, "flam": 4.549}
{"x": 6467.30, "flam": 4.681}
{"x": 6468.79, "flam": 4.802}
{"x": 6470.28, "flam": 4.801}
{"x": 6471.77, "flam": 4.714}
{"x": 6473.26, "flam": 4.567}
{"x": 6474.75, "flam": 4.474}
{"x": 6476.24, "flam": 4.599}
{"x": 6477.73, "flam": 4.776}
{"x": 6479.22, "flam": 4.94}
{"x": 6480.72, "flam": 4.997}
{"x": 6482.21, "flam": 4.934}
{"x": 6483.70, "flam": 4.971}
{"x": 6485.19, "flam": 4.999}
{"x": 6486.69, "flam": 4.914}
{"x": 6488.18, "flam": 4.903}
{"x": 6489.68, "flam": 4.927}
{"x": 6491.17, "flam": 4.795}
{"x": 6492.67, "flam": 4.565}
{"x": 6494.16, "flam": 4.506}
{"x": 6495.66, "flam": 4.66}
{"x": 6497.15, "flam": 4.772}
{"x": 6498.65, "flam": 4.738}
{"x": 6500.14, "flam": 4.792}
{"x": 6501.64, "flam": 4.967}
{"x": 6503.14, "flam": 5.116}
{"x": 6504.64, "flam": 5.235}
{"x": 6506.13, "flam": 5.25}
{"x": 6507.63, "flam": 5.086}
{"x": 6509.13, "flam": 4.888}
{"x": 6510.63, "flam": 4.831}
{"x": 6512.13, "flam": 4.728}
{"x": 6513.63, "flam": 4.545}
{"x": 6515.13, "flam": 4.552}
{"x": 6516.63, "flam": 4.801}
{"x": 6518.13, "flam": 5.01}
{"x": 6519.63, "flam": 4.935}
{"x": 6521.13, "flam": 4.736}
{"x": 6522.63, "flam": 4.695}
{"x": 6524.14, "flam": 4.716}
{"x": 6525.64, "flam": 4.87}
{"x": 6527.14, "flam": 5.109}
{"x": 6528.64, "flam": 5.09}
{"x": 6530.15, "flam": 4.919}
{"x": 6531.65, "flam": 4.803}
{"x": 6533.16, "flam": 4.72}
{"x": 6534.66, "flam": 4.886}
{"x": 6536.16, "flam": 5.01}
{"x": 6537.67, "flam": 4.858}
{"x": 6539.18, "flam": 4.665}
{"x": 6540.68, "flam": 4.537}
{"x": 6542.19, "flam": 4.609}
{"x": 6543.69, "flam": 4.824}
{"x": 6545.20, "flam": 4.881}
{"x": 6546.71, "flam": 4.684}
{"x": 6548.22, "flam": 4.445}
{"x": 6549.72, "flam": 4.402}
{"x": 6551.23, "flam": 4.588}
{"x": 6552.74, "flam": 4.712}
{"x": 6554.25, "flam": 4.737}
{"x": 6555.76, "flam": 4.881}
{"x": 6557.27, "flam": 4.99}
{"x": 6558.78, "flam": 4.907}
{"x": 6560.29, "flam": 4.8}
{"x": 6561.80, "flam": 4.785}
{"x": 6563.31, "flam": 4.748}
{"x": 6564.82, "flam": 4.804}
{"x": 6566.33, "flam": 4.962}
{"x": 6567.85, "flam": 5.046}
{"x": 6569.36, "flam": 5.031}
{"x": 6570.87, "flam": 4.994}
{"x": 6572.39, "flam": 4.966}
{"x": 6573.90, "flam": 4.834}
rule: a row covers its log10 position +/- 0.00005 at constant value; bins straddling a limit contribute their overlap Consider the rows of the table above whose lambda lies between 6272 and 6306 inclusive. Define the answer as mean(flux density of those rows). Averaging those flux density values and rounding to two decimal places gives 4.74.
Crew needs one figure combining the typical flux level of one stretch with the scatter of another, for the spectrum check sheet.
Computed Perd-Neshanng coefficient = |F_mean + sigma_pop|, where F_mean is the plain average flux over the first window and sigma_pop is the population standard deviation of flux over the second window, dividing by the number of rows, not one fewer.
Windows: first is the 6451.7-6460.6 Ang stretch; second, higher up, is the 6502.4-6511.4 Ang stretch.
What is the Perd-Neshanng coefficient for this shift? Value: 4.98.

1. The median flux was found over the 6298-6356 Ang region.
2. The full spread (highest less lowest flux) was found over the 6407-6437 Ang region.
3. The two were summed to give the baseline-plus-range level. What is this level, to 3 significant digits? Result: 5.38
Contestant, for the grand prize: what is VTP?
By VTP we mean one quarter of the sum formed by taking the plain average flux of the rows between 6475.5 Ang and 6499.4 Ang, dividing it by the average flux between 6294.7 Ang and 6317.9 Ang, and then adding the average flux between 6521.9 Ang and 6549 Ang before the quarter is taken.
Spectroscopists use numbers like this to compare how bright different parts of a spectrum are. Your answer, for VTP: 1.45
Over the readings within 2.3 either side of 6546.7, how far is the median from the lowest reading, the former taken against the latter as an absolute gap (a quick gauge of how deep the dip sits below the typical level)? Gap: 0.24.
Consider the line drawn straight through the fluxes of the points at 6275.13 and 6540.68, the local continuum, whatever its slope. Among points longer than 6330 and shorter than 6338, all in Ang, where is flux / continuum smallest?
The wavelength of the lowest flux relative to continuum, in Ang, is 6331.74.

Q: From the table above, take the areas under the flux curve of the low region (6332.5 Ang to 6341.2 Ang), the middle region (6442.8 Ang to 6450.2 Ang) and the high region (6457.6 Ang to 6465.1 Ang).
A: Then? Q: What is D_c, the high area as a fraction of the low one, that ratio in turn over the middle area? 0.024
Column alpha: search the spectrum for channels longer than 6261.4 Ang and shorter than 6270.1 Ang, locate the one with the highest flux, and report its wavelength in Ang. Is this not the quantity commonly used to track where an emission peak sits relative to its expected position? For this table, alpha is 6267.91 Ang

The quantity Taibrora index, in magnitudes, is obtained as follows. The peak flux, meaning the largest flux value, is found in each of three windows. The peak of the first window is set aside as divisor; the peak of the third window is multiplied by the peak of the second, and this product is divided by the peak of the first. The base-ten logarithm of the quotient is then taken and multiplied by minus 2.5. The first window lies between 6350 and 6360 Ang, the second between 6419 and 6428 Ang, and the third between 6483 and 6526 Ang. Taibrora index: -1.787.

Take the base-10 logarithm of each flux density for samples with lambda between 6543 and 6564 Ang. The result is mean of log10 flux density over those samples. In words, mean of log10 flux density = 0.676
